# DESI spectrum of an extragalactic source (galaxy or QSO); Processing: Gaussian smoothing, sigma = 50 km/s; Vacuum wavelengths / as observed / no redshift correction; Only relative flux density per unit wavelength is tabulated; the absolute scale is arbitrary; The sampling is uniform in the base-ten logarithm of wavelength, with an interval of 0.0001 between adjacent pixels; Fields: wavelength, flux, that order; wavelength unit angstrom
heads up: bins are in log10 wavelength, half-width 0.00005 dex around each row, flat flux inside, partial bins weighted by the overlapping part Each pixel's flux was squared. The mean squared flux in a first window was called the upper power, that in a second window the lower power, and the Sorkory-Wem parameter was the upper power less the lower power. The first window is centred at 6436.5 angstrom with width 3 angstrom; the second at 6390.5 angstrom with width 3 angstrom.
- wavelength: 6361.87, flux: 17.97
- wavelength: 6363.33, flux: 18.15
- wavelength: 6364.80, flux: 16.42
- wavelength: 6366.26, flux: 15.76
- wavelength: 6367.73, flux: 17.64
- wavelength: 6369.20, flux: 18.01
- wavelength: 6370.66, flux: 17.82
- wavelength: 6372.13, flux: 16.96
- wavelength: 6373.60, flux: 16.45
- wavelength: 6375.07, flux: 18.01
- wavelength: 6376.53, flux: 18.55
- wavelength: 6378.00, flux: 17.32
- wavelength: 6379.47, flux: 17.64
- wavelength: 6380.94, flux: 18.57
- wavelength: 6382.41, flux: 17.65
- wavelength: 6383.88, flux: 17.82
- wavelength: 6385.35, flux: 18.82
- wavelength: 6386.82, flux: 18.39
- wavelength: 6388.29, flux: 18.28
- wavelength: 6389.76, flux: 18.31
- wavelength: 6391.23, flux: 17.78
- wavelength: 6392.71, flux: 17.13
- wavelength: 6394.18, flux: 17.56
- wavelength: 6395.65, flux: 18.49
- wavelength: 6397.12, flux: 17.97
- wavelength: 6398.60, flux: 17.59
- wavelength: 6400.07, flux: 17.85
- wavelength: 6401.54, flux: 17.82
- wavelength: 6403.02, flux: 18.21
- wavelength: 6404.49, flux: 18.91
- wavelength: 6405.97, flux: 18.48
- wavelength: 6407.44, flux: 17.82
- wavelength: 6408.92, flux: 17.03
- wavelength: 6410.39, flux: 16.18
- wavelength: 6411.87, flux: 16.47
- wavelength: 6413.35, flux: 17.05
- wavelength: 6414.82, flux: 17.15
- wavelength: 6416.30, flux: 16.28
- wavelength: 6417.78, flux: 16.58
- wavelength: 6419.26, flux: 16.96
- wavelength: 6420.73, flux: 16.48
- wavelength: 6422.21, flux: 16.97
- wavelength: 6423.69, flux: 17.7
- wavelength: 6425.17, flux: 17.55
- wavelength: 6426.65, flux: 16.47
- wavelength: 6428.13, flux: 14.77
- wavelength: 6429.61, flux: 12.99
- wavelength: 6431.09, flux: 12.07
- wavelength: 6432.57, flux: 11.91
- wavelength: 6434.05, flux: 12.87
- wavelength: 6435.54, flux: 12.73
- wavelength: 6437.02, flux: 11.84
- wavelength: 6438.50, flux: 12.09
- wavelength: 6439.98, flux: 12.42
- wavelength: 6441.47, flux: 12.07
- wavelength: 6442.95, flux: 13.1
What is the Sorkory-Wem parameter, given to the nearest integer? -175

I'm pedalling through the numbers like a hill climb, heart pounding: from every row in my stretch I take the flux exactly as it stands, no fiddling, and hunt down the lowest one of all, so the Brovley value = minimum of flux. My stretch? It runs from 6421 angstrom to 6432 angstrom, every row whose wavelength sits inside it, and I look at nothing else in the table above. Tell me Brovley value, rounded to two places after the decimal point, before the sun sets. 12.07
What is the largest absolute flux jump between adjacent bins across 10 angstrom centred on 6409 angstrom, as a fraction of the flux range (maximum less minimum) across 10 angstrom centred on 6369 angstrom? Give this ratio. 0.38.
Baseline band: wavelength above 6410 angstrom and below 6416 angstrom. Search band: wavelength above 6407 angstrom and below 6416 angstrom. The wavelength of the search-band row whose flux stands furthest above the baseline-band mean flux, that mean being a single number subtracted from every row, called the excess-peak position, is 6407.44 angstrom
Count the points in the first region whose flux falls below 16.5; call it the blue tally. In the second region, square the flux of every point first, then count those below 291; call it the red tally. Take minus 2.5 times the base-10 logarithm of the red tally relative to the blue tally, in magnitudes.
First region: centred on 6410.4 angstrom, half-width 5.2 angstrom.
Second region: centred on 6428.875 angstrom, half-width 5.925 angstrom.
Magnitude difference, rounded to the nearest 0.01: -1.19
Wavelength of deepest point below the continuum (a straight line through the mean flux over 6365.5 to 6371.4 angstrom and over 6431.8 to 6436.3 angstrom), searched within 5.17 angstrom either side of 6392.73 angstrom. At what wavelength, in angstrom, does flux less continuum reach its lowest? 6392.71 angstrom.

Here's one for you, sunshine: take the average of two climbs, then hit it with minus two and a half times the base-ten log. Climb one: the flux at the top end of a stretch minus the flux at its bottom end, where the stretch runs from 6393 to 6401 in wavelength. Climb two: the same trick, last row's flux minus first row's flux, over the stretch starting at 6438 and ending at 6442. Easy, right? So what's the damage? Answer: 2.2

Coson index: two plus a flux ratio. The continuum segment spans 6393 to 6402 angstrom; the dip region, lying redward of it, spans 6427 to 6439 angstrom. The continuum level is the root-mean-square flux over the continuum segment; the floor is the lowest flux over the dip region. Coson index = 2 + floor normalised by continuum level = 2.66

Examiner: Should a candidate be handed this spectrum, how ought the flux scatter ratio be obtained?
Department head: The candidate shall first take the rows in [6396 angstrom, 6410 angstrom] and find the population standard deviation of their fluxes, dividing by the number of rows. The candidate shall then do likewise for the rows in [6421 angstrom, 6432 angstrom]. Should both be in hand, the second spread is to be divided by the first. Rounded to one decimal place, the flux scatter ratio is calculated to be 4.2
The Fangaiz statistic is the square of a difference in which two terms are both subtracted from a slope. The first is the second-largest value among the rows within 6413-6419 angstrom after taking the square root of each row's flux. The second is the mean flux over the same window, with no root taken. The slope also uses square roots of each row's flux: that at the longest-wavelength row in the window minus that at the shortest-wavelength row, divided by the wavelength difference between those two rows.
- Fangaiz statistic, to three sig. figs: 437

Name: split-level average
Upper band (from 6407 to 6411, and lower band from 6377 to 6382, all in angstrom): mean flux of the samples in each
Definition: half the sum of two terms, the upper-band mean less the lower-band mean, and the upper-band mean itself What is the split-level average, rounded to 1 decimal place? 8.1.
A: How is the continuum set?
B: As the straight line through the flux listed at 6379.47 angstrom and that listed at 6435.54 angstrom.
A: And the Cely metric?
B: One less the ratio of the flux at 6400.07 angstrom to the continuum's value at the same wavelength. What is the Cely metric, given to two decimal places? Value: -0.13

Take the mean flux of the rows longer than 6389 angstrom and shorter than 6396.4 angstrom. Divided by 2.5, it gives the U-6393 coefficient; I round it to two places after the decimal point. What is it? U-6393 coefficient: 7.14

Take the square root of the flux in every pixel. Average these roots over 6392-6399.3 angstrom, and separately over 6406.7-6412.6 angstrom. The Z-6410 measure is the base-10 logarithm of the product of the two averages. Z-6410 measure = 1.24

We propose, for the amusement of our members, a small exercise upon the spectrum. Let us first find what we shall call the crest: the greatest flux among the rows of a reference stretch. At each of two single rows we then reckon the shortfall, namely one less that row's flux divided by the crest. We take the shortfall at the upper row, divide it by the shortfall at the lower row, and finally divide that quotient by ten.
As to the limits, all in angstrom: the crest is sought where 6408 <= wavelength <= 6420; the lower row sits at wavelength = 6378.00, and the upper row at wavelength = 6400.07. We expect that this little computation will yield 0.41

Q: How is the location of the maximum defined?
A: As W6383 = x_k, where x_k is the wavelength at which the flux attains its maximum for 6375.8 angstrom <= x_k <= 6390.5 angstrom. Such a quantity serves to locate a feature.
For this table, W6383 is 6385.35 angstrom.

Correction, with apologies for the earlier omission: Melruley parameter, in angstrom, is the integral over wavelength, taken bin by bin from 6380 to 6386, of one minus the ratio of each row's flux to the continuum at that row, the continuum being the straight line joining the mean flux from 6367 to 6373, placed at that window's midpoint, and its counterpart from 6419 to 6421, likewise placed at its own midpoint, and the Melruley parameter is -0.28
